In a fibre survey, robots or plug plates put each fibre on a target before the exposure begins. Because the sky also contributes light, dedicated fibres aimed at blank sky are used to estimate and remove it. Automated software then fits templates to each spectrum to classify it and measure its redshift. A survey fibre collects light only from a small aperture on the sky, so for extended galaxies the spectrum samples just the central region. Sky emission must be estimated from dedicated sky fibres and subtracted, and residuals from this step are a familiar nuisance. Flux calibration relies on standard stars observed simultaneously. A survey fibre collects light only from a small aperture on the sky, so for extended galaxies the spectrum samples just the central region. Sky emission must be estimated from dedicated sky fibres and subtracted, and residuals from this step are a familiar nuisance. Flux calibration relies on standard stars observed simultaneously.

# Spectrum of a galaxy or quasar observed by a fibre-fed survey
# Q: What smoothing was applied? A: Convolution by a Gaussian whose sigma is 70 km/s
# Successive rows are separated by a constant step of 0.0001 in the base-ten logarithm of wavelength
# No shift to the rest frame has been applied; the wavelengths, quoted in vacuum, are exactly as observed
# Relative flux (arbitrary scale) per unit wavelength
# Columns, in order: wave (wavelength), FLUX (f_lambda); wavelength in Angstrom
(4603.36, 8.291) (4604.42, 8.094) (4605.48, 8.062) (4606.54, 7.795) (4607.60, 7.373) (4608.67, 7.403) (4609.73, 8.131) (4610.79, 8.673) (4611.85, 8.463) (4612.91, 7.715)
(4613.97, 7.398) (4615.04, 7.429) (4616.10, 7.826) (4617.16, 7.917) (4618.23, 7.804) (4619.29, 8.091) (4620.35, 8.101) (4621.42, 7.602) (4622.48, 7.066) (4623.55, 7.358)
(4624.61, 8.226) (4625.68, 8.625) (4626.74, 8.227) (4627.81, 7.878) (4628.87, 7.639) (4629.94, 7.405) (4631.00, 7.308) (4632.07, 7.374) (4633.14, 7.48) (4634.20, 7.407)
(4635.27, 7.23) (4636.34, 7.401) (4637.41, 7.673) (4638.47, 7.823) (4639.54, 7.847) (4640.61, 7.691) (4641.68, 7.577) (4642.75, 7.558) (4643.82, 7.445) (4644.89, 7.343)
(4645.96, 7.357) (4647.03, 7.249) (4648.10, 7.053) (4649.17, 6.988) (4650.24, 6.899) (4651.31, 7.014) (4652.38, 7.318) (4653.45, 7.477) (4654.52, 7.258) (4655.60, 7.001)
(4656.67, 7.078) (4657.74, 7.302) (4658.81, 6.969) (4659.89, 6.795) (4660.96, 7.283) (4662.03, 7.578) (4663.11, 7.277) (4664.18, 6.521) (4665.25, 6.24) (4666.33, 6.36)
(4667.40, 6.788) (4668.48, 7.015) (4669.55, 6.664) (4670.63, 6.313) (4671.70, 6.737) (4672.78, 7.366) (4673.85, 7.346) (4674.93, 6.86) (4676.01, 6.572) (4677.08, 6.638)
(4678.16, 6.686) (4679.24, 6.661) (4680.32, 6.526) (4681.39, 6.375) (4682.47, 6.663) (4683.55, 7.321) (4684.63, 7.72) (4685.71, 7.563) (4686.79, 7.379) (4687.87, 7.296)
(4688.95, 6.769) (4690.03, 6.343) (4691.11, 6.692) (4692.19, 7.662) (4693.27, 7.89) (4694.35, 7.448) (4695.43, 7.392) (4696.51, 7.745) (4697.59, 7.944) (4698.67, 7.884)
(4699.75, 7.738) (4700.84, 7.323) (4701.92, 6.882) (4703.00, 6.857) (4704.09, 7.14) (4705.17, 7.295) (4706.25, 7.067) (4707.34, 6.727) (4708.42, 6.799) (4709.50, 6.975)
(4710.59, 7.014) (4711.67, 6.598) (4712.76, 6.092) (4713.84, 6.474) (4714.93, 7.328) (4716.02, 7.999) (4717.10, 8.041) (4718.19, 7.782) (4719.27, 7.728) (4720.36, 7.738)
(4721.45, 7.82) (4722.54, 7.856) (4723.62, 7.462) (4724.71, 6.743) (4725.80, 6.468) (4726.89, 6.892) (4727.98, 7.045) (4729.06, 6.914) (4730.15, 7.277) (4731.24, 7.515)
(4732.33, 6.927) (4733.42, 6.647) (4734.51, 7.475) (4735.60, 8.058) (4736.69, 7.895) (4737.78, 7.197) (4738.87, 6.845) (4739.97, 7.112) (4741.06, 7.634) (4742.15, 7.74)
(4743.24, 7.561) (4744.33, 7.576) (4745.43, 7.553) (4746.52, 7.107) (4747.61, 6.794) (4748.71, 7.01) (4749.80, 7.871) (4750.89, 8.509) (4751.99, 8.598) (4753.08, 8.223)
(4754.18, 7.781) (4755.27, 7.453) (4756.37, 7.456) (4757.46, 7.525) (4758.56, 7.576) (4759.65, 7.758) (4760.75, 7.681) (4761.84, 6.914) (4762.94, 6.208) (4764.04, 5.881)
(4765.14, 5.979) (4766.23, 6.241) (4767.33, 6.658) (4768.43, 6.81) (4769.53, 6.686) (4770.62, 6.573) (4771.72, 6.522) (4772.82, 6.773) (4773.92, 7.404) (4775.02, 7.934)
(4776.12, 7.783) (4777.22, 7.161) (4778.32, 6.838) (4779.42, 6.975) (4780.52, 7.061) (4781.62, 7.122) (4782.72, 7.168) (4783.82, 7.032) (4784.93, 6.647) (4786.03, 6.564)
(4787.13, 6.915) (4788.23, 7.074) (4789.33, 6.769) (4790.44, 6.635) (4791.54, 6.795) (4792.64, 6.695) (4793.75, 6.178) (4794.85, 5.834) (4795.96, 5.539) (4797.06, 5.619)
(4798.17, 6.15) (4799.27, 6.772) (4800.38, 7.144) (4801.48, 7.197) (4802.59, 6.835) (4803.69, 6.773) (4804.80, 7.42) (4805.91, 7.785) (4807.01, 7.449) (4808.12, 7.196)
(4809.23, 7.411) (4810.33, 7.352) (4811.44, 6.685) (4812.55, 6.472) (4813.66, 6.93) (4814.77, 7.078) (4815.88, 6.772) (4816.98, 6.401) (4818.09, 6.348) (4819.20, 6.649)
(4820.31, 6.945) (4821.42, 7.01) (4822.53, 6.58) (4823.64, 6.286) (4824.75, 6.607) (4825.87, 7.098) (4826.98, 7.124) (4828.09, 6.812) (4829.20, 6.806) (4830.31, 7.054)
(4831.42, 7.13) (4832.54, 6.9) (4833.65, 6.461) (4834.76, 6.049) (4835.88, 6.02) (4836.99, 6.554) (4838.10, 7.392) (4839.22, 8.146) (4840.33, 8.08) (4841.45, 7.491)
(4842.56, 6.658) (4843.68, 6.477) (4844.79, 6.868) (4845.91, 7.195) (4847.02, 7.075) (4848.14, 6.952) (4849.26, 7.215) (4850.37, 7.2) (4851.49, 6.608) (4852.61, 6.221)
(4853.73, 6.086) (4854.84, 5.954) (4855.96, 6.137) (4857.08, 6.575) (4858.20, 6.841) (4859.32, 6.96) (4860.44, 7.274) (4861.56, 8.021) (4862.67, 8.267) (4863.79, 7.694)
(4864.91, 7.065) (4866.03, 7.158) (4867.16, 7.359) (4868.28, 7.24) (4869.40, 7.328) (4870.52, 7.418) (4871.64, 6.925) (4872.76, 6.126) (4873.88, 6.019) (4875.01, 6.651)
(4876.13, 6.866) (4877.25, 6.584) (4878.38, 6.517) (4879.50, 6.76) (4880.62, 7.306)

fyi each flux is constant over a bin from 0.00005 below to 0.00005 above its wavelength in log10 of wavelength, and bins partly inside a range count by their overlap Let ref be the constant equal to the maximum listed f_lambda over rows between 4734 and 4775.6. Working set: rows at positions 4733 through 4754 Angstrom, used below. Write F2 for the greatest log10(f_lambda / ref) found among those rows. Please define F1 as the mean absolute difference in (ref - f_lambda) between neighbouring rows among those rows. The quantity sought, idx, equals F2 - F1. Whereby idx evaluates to -0.37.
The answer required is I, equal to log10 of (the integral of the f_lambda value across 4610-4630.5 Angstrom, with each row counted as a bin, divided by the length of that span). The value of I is 0.896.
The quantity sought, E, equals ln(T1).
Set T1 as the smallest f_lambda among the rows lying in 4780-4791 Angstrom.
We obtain 1.88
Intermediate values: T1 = 6.564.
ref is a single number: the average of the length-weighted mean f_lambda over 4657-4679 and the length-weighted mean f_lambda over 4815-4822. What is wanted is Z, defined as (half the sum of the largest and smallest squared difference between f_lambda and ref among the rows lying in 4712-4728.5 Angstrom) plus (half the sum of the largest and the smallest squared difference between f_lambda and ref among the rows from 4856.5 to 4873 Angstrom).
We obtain 1.9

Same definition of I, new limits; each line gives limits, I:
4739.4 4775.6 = 0.860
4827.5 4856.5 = 0.834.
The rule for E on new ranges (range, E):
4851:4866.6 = 1.78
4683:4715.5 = 1.81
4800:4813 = 1.87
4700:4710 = 1.91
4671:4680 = 1.88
